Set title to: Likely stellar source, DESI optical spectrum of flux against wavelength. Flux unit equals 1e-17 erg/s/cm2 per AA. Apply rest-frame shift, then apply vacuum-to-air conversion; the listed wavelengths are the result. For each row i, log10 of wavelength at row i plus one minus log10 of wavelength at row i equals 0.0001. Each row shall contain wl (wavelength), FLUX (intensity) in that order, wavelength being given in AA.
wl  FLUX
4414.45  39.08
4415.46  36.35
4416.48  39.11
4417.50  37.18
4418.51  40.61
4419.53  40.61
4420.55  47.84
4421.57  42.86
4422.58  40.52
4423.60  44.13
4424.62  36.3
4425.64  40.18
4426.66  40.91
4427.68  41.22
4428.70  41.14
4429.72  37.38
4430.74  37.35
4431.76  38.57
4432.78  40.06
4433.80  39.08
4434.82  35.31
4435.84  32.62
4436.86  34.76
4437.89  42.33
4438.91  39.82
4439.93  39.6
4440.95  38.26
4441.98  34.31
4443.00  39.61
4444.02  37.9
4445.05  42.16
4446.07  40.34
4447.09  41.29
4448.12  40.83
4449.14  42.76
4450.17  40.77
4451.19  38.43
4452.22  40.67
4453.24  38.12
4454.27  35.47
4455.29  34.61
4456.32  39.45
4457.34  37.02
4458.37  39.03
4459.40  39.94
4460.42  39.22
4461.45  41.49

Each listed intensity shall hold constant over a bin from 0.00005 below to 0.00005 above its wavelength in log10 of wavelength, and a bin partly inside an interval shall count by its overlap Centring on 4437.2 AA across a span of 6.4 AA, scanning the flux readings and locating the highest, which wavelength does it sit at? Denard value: 4437.89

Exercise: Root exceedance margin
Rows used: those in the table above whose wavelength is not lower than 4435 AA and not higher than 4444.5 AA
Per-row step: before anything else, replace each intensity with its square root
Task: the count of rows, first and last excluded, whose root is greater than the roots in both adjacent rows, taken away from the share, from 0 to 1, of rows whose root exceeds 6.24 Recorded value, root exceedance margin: -1.6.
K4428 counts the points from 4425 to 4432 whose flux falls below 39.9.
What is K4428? 3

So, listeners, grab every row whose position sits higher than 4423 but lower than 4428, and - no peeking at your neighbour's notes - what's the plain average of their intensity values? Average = 40.5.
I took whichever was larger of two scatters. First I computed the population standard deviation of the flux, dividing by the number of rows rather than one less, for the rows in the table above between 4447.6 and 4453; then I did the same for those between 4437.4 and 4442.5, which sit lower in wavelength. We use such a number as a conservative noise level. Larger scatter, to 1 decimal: 2.6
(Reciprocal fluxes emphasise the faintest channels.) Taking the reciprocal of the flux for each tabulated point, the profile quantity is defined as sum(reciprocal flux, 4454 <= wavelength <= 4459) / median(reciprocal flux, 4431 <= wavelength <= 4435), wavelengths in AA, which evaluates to 5.2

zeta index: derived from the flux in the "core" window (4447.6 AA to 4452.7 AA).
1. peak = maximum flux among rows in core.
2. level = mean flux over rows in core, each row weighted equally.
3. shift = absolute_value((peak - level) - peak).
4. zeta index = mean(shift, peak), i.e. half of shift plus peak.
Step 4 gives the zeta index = 41.7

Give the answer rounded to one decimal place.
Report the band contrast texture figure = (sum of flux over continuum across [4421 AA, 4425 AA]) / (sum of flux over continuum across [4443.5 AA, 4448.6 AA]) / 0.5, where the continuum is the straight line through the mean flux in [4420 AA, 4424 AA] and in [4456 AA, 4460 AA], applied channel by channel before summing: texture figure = 1.5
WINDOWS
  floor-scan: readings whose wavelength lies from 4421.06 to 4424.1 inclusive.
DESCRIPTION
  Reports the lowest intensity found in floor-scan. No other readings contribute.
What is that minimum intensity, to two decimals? 40.52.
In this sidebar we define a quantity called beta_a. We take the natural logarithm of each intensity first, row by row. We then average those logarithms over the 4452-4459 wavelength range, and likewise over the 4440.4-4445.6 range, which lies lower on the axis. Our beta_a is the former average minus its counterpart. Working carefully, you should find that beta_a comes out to -0.02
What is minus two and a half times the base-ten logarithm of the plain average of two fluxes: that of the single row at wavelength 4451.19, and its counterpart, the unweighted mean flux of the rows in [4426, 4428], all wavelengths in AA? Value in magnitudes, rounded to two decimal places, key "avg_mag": -4.00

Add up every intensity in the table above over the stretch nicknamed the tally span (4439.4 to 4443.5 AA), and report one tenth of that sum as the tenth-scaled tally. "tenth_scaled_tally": 15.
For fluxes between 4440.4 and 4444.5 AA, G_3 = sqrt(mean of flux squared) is 37.6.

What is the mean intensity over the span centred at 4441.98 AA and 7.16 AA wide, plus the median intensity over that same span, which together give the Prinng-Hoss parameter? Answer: 78.4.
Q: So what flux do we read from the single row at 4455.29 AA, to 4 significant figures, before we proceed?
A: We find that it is 34.61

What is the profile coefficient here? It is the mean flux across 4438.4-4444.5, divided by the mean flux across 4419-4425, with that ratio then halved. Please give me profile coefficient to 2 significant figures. 0.45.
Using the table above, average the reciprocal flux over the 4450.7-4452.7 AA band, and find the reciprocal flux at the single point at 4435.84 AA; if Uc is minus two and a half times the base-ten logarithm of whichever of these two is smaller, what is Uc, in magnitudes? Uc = 3.99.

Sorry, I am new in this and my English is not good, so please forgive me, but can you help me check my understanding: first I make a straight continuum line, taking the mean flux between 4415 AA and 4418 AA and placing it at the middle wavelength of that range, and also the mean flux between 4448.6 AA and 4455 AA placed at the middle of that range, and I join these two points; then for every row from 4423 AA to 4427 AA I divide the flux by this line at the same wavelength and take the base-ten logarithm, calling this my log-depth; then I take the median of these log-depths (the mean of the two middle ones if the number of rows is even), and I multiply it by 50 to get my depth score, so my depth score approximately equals 1.4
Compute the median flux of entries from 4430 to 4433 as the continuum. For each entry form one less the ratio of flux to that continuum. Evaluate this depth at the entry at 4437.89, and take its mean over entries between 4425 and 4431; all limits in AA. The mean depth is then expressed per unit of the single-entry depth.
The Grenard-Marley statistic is 0.3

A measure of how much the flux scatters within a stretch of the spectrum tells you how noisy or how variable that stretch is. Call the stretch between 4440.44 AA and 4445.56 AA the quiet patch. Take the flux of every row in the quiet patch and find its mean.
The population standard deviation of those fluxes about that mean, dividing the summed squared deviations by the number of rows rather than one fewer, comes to 2.6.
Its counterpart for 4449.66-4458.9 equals 2.0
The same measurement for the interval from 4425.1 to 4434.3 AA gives 1.4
